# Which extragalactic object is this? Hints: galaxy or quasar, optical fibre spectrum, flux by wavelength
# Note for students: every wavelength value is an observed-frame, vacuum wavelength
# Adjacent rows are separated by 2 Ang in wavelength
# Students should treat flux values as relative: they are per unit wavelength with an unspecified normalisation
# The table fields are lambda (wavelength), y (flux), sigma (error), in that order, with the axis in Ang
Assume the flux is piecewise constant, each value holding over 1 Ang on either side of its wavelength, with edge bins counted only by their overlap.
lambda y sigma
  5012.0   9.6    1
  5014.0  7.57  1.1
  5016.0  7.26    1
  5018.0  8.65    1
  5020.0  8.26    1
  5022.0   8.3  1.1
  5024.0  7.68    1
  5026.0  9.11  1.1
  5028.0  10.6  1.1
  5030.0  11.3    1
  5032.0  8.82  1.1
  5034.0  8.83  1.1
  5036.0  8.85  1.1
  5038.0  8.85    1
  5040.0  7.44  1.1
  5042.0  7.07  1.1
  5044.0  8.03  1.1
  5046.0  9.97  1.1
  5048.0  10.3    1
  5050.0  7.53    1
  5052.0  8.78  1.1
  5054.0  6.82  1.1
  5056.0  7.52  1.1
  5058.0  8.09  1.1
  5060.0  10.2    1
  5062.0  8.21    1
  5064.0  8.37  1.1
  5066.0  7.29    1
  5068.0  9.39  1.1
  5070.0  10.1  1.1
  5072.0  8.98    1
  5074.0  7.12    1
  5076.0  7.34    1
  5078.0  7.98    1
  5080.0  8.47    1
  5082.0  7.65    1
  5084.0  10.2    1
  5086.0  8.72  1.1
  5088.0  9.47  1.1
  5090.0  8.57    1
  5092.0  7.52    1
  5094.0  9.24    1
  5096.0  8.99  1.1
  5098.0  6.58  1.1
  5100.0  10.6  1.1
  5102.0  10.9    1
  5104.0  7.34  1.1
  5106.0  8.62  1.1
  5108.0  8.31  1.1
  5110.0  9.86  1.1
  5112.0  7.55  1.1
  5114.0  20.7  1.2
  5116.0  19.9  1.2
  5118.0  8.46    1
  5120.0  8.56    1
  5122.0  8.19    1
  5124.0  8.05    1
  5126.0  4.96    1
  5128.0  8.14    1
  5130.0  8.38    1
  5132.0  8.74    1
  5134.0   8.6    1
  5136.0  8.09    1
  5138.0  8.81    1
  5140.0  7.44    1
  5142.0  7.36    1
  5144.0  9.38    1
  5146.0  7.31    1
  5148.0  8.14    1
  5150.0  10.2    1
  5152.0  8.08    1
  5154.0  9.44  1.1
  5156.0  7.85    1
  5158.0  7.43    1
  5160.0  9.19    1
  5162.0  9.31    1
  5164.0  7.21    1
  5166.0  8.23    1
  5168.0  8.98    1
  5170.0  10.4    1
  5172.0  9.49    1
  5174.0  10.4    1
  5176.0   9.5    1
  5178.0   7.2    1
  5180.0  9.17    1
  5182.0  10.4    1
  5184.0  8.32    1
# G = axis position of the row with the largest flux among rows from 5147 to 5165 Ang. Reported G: 5150.0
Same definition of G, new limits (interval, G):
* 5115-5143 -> 5116.0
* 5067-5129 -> 5114.0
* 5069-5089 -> 5084.0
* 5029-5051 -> 5030.0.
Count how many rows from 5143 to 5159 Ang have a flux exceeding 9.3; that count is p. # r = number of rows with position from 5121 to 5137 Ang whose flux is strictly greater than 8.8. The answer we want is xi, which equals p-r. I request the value 3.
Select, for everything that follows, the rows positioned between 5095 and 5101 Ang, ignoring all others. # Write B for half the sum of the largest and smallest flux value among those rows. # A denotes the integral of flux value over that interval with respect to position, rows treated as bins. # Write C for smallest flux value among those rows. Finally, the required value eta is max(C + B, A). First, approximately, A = 52.3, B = 8.6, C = 6.58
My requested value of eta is 52.3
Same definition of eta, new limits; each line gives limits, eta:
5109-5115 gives 76.2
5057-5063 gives 53.0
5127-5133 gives 50.5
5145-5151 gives 51.3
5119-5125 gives 49.6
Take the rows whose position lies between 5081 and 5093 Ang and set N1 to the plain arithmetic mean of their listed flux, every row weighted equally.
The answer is 8.7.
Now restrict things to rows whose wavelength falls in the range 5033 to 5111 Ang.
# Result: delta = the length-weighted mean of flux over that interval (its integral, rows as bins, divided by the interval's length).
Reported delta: 8.6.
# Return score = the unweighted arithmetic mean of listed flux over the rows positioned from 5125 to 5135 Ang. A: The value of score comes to 7.8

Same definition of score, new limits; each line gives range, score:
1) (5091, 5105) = 8.7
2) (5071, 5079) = 7.9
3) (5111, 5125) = 11.6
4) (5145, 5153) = 8.4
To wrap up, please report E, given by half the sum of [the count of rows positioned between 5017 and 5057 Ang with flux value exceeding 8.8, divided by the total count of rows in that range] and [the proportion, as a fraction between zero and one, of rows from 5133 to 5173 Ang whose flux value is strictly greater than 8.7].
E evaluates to 0.45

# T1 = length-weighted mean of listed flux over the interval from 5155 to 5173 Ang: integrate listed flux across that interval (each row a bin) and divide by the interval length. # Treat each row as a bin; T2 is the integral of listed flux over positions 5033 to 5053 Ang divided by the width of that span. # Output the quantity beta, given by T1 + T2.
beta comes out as 17.2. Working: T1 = 8.68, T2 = 8.6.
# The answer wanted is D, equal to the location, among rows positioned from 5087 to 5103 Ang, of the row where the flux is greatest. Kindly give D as 5102.0 Ang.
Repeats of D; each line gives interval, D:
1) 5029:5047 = 5030.0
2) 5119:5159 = 5150.0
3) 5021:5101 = 5030.0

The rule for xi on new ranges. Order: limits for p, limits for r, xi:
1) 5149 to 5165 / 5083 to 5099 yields -1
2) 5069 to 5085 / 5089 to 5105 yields -2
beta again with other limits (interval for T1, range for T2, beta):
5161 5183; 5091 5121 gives 19.3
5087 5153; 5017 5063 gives 17.8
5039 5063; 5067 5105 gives 17.0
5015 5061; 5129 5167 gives 17.0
